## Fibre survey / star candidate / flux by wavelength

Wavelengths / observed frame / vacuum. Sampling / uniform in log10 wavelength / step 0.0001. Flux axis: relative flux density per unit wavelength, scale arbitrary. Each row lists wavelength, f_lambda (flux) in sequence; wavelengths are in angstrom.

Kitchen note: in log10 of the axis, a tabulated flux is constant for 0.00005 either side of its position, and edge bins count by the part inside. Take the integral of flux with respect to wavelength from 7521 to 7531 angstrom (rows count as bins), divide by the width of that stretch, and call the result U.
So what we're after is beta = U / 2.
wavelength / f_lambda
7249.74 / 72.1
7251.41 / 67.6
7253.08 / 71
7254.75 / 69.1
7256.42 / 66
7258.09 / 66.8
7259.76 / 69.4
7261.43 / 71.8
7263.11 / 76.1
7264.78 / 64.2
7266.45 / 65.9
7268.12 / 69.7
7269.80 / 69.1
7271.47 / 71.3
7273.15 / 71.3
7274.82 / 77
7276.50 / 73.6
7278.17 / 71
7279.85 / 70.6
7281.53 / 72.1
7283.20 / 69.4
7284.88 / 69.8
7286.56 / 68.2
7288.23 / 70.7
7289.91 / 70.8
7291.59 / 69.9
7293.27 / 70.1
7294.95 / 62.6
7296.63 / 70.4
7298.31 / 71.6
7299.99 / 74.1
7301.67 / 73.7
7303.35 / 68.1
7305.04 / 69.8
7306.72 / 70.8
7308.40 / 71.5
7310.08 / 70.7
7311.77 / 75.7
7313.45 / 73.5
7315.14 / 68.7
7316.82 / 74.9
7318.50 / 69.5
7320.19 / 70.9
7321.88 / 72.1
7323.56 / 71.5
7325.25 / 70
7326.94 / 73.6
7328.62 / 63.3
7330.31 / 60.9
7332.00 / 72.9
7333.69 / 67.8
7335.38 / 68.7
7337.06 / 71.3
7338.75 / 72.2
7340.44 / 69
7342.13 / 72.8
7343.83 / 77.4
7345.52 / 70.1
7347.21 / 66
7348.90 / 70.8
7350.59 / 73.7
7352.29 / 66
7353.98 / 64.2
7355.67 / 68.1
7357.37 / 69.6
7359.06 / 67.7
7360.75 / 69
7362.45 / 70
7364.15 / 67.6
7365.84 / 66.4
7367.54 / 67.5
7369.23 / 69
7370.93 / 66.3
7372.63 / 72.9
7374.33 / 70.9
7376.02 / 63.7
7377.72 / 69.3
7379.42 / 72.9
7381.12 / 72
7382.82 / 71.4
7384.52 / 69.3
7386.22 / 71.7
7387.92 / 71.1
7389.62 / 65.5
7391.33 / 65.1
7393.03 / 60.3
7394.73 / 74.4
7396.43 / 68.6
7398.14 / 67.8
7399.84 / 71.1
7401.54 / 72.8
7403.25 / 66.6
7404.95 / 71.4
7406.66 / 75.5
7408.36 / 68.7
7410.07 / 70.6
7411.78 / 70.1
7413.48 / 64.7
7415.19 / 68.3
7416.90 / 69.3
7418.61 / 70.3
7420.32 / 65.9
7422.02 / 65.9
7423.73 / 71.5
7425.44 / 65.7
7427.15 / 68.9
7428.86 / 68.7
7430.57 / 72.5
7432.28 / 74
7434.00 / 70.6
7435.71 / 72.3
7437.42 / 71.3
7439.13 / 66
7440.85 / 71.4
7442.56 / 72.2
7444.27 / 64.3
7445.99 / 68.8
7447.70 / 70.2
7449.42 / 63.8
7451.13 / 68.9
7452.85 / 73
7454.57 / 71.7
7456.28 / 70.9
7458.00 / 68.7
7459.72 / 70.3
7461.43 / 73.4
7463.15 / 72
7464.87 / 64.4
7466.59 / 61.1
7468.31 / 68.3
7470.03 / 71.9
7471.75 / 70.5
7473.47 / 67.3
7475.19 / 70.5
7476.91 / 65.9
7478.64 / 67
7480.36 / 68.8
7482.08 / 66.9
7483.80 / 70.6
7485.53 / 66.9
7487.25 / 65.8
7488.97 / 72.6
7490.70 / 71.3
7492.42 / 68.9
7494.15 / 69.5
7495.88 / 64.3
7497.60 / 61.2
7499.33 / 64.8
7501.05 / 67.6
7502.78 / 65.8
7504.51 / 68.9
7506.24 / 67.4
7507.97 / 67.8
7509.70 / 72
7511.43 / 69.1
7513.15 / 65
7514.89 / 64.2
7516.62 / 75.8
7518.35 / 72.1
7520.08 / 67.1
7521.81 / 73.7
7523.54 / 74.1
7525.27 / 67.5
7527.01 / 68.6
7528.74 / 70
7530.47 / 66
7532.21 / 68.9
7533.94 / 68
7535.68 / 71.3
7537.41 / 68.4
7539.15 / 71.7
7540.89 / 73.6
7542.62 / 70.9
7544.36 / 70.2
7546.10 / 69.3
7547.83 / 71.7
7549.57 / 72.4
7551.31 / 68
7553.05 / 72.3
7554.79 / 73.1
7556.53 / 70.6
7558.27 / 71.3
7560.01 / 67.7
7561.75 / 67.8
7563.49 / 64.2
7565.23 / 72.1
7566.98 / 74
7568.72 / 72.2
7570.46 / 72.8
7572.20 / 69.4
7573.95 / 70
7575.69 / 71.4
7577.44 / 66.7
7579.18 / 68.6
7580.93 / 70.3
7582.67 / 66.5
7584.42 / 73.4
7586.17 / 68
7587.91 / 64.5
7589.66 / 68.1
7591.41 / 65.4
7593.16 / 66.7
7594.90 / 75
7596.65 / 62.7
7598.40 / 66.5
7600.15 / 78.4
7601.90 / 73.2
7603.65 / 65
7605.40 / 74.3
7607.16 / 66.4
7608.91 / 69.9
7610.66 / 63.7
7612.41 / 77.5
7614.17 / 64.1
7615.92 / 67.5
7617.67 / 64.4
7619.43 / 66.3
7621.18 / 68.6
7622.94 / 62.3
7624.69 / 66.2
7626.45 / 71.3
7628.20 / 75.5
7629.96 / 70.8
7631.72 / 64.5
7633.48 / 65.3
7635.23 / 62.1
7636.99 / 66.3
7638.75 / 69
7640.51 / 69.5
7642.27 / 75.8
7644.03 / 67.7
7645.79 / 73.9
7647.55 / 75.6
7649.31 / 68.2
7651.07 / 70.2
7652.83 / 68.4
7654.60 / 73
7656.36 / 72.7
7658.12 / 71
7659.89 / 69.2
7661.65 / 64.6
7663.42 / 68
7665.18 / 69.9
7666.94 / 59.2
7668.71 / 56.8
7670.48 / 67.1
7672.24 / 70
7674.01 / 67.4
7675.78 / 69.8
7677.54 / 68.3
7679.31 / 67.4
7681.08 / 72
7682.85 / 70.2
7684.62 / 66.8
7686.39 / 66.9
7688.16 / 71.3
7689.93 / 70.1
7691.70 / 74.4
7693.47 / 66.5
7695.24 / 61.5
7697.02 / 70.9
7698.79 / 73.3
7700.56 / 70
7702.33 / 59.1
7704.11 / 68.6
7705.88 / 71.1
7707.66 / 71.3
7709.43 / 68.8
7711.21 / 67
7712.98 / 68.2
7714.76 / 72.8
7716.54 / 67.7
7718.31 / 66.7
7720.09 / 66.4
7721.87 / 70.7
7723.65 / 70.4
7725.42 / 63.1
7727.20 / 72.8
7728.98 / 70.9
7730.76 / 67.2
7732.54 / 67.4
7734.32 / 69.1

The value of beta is 35.1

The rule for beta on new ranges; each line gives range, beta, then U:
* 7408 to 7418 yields 34.3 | 68.6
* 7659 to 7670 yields 32.3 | 64.7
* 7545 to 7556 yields 35.5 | 71.1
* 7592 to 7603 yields 35.1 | 70.2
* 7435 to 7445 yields 34.8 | 69.6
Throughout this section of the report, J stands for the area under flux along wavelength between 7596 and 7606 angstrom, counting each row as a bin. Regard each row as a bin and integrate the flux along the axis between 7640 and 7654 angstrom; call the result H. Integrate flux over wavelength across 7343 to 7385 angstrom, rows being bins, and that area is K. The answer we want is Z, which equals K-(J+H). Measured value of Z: 1212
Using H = 997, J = 701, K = 2910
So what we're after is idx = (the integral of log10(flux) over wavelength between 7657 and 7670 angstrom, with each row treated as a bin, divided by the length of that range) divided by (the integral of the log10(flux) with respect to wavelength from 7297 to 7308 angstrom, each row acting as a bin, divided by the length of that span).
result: 0.98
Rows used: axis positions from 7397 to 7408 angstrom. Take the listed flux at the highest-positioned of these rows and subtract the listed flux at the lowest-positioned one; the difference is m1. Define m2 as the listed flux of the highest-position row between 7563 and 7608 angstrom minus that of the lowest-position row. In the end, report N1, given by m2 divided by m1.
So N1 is 0.3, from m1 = 8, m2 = 2.2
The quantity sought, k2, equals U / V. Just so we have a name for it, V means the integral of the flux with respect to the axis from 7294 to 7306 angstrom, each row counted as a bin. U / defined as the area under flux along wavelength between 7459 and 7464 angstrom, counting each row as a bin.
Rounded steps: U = 360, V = 840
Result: 0.4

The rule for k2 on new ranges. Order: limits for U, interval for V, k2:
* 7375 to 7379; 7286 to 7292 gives 0.6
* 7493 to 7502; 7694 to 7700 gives 1.4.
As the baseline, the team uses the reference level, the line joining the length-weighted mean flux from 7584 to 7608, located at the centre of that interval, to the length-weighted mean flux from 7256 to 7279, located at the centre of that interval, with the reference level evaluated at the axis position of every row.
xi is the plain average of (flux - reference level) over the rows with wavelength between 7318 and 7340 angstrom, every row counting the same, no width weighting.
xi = -0.49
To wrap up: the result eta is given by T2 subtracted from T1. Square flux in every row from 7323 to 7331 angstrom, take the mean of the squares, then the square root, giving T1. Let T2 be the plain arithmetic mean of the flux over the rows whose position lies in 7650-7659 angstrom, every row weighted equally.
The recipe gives -3.0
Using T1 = 68.0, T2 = 71.1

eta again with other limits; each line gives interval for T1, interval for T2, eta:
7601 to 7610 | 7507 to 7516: 2.2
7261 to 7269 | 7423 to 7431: 0.2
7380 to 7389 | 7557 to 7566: 2.5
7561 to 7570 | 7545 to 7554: -0.6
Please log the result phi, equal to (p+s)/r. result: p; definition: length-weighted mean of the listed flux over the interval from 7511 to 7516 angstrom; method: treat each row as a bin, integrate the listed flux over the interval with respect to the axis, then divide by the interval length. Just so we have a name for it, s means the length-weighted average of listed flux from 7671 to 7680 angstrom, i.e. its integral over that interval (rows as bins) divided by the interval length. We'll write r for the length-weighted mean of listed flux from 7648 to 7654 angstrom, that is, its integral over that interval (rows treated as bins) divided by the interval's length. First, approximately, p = 66.3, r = 69.6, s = 68.6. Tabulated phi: 1.94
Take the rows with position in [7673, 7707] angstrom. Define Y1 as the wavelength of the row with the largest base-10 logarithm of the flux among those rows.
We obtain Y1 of 7691.70 angstrom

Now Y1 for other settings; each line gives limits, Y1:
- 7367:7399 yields 7394.73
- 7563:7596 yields 7594.90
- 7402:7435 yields 7406.66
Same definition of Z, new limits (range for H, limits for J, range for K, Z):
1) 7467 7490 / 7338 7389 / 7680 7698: -3883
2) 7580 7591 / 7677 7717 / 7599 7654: 293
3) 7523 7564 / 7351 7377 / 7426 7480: -891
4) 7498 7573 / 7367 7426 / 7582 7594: -8496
